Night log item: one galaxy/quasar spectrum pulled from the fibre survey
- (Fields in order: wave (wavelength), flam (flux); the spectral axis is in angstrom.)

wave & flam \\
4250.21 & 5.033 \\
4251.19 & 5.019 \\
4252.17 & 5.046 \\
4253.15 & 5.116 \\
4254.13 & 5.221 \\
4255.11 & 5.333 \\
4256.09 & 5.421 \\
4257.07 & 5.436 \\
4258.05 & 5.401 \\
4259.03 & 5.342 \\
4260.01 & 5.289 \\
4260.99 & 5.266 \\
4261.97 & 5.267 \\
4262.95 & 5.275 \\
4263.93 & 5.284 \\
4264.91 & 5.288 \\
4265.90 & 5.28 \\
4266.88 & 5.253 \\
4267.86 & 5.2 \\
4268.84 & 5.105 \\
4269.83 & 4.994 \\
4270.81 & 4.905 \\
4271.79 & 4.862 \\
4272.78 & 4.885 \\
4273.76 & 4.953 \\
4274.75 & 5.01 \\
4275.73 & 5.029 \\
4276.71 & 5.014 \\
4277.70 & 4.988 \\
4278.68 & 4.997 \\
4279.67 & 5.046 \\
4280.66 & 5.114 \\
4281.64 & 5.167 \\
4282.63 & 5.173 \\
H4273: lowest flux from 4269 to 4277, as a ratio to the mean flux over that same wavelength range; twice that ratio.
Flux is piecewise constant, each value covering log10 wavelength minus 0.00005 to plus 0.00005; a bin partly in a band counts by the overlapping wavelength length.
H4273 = 1.96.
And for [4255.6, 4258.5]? 1.99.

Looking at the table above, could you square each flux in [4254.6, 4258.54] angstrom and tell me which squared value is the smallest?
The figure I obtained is 28.4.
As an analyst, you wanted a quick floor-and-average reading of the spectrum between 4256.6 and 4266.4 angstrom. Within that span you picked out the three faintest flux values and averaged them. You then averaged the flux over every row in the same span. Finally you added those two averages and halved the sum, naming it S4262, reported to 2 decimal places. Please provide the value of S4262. 5.29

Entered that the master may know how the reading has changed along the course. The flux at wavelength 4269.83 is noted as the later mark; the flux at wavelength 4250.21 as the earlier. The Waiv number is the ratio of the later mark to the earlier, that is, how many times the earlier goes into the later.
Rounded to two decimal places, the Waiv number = 0.99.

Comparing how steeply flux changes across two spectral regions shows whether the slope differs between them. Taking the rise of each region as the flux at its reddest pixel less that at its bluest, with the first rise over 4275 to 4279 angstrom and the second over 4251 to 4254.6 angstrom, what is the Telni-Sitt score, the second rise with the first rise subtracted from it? 0.2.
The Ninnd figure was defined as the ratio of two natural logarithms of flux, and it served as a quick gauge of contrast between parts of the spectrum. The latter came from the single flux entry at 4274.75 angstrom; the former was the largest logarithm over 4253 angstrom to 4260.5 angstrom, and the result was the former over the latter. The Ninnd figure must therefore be 1.05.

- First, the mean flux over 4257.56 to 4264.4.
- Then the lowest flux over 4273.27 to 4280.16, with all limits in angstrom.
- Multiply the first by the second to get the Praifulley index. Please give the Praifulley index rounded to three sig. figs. 26.3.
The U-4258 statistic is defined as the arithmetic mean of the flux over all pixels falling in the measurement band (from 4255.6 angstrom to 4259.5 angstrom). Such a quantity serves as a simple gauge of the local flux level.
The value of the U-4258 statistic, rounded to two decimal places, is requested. 5.40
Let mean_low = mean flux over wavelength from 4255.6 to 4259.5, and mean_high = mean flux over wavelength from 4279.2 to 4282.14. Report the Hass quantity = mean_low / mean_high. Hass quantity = 1.06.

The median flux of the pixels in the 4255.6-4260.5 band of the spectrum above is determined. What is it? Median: 5.40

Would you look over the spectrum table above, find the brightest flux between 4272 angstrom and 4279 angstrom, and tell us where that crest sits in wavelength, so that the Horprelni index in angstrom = 4275.73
